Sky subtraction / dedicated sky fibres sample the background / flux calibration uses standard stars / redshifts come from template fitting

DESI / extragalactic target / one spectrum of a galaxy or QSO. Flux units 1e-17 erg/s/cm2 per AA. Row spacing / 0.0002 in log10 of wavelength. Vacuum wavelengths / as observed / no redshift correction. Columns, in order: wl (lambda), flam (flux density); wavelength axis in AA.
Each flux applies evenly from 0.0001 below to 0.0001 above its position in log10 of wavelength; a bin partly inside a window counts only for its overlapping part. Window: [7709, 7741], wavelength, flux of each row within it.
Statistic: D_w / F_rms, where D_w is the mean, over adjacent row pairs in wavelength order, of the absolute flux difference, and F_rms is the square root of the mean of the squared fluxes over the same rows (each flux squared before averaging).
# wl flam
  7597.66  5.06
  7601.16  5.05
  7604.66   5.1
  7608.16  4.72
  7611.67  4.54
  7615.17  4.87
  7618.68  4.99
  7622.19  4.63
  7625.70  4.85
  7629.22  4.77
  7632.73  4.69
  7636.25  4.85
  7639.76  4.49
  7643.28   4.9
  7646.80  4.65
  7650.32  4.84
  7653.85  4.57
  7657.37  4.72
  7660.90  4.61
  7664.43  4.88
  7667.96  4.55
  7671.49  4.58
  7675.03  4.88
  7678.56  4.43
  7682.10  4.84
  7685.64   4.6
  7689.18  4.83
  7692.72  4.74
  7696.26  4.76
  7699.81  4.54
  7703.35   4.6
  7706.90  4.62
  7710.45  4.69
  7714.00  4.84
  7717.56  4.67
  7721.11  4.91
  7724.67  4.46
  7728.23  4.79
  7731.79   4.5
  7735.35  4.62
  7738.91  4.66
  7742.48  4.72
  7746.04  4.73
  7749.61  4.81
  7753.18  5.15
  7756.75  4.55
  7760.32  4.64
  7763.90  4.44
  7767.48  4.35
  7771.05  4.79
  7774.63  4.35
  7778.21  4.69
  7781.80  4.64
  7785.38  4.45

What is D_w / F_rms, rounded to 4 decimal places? 0.0478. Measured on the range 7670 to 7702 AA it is 0.0522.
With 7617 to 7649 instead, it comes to 0.0504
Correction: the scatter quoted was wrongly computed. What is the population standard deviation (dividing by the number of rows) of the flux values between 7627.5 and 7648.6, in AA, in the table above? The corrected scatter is 0.136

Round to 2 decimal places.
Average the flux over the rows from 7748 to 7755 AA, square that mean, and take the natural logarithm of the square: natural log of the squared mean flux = 3.21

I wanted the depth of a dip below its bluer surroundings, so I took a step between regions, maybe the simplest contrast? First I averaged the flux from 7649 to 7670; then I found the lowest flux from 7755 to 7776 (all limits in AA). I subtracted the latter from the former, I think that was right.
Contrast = 0.34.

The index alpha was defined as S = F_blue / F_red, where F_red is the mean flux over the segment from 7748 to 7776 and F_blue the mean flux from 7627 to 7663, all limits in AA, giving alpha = 1.02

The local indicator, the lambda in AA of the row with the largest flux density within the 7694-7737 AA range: 7721.11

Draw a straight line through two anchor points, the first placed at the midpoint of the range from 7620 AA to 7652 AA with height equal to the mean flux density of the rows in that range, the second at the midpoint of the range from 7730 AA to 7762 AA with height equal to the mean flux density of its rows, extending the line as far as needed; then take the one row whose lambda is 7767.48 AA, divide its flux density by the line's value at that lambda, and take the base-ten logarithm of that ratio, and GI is -0.034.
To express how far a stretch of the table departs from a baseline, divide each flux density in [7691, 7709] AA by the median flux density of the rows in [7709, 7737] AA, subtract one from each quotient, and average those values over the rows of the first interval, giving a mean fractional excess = -0.006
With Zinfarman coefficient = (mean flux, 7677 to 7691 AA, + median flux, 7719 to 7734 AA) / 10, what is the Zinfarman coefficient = 0.932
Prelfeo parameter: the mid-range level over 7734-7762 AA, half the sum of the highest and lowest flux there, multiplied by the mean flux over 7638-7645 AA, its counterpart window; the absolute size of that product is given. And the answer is 22.8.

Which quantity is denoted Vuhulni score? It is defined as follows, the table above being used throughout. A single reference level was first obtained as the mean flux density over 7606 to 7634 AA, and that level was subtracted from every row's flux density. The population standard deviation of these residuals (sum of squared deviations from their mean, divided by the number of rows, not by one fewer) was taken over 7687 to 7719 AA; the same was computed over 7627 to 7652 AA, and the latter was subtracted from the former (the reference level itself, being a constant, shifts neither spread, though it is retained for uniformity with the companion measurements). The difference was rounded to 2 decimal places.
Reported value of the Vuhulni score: -0.03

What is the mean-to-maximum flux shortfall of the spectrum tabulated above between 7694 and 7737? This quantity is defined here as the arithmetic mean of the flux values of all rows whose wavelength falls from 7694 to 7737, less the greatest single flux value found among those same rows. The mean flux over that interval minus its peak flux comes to -0.24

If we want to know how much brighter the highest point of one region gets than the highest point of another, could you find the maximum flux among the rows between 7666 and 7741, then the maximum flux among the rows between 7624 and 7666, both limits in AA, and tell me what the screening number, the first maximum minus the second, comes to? 0.01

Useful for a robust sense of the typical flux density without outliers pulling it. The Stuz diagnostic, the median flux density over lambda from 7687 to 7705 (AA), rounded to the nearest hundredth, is 4.74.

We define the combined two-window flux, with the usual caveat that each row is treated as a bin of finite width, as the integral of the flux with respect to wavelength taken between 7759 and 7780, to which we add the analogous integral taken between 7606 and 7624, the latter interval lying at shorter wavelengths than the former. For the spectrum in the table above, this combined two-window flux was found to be 181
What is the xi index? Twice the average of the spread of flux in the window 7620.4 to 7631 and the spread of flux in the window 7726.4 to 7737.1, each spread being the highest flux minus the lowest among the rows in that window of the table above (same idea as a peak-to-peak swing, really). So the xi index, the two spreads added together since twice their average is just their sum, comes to 0.5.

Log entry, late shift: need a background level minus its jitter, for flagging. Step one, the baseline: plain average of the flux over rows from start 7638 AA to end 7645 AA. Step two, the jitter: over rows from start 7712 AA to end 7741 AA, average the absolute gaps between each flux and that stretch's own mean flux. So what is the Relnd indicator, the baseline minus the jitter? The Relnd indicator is 4.57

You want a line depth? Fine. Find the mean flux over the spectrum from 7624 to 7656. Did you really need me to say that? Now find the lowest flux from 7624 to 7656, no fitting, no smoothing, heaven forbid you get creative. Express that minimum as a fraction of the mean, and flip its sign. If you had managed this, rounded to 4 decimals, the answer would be -0.9484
